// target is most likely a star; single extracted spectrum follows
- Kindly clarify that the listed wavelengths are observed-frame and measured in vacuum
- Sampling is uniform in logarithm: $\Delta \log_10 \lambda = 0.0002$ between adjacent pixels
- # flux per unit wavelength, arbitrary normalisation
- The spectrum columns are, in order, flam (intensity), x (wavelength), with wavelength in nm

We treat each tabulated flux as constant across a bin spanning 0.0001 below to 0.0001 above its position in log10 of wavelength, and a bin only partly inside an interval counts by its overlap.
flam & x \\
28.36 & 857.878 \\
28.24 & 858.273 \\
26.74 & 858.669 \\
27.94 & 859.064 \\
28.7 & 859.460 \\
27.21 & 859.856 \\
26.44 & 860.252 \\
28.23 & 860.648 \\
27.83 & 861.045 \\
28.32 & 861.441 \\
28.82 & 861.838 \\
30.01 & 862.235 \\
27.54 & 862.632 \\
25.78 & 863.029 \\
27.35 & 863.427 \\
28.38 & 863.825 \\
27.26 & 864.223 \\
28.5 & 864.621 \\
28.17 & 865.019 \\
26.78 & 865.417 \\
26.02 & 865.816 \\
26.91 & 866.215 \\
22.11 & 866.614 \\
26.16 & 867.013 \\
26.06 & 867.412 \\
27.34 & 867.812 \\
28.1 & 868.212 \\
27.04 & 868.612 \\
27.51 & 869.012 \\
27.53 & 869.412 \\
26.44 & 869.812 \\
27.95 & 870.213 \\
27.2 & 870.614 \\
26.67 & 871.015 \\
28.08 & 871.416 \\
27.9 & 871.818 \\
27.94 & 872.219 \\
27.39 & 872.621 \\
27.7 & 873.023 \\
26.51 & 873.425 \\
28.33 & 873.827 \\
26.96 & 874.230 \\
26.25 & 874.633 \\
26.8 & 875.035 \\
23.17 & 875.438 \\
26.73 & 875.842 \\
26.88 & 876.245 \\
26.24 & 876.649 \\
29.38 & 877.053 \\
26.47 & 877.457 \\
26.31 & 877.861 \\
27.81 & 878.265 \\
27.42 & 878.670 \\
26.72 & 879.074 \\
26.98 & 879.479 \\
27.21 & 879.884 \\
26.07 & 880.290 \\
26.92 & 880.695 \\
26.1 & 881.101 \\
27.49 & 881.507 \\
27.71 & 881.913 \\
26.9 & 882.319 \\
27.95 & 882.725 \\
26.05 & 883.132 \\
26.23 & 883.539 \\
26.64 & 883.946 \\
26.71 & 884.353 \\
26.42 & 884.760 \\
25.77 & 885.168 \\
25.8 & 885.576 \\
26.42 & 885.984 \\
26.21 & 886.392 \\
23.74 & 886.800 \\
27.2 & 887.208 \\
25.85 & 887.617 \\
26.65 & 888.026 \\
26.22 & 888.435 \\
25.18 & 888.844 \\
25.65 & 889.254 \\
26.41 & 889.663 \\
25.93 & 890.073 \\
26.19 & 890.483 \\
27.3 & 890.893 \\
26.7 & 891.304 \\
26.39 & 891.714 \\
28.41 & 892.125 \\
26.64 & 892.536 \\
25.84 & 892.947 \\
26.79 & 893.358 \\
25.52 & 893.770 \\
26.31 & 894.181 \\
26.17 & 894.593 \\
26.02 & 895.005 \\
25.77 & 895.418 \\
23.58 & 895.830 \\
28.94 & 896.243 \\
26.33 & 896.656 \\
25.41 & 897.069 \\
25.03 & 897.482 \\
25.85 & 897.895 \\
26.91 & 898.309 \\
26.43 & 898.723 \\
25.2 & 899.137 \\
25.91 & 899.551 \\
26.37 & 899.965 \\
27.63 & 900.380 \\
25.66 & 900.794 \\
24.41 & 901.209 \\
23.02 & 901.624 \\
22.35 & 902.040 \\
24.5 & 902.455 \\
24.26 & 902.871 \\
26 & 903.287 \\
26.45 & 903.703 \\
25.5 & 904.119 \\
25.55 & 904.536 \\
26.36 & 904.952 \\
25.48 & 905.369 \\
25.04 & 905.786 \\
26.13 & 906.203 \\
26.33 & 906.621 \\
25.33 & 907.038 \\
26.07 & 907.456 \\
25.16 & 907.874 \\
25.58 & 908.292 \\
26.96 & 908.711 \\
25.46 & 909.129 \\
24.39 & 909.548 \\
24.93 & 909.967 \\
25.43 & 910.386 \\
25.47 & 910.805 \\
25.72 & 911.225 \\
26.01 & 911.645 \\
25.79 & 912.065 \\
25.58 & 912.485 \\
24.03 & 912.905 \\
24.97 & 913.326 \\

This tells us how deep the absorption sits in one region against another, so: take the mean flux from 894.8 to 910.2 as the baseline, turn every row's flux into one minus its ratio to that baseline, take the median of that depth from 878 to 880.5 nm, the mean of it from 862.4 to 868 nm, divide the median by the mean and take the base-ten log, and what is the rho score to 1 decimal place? 0.1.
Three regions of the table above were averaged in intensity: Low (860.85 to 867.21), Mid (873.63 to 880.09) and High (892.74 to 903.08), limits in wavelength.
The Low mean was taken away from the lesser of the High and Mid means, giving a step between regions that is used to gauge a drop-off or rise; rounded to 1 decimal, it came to -1.6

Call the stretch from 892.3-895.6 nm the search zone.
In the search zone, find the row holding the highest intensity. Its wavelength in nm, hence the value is 893.358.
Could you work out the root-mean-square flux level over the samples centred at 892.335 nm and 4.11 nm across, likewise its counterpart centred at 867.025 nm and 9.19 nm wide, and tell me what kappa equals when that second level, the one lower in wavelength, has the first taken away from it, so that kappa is 0.41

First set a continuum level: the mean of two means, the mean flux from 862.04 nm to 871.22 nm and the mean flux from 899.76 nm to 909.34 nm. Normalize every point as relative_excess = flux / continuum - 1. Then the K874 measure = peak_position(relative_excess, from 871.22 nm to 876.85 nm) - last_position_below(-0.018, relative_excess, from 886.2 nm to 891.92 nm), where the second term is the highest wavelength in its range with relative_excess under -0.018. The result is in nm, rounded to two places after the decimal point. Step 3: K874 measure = -15.43 nm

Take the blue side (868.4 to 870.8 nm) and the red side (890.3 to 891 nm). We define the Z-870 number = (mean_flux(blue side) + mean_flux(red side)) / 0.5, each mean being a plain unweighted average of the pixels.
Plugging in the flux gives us 108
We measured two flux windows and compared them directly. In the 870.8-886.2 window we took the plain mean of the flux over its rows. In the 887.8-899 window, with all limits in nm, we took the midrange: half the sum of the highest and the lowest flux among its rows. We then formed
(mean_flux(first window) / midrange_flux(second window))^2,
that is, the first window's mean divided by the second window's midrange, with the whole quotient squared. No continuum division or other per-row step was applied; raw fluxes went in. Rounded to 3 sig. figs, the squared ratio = 1.05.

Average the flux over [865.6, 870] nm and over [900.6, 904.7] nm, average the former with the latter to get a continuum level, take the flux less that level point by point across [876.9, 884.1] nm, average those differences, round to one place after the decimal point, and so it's 1.4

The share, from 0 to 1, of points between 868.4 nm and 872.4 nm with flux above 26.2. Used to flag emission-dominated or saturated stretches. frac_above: 1.0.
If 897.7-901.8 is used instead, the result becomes 0.4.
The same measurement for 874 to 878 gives 0.9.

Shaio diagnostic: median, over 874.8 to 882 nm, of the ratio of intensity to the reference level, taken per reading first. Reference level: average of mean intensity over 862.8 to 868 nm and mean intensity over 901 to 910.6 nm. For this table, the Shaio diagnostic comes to 1.03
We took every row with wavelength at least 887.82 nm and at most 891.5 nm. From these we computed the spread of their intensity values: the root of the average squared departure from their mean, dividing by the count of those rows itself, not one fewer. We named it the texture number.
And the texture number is 0.59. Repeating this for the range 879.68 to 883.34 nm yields 0.69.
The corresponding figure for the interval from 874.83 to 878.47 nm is 1.54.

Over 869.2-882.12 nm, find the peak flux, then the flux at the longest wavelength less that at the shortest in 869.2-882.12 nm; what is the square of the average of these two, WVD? 218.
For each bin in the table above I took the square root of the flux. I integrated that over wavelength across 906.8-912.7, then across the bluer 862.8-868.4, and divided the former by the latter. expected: 1.03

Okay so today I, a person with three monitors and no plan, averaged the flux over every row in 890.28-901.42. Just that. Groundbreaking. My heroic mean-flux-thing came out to 26.2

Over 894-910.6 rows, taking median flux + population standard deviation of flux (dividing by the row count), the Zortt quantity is 26.77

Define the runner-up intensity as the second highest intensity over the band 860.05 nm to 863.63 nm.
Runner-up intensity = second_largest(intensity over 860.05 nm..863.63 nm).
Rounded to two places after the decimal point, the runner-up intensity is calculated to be 28.82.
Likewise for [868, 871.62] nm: 28.08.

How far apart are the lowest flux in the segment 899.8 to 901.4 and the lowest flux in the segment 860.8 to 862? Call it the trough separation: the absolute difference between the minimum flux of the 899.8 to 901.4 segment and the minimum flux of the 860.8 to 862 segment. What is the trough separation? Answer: 3.4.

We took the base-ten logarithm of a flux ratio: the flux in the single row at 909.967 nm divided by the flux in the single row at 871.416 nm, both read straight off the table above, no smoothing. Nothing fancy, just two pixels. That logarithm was -0.052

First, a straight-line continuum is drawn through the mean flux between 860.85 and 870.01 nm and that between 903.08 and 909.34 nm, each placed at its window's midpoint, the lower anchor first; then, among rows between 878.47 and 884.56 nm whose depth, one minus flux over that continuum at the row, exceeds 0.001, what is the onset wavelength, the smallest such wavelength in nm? 879.074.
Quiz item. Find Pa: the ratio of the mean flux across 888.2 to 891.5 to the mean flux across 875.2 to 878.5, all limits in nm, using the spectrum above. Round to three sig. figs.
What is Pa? 0.984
